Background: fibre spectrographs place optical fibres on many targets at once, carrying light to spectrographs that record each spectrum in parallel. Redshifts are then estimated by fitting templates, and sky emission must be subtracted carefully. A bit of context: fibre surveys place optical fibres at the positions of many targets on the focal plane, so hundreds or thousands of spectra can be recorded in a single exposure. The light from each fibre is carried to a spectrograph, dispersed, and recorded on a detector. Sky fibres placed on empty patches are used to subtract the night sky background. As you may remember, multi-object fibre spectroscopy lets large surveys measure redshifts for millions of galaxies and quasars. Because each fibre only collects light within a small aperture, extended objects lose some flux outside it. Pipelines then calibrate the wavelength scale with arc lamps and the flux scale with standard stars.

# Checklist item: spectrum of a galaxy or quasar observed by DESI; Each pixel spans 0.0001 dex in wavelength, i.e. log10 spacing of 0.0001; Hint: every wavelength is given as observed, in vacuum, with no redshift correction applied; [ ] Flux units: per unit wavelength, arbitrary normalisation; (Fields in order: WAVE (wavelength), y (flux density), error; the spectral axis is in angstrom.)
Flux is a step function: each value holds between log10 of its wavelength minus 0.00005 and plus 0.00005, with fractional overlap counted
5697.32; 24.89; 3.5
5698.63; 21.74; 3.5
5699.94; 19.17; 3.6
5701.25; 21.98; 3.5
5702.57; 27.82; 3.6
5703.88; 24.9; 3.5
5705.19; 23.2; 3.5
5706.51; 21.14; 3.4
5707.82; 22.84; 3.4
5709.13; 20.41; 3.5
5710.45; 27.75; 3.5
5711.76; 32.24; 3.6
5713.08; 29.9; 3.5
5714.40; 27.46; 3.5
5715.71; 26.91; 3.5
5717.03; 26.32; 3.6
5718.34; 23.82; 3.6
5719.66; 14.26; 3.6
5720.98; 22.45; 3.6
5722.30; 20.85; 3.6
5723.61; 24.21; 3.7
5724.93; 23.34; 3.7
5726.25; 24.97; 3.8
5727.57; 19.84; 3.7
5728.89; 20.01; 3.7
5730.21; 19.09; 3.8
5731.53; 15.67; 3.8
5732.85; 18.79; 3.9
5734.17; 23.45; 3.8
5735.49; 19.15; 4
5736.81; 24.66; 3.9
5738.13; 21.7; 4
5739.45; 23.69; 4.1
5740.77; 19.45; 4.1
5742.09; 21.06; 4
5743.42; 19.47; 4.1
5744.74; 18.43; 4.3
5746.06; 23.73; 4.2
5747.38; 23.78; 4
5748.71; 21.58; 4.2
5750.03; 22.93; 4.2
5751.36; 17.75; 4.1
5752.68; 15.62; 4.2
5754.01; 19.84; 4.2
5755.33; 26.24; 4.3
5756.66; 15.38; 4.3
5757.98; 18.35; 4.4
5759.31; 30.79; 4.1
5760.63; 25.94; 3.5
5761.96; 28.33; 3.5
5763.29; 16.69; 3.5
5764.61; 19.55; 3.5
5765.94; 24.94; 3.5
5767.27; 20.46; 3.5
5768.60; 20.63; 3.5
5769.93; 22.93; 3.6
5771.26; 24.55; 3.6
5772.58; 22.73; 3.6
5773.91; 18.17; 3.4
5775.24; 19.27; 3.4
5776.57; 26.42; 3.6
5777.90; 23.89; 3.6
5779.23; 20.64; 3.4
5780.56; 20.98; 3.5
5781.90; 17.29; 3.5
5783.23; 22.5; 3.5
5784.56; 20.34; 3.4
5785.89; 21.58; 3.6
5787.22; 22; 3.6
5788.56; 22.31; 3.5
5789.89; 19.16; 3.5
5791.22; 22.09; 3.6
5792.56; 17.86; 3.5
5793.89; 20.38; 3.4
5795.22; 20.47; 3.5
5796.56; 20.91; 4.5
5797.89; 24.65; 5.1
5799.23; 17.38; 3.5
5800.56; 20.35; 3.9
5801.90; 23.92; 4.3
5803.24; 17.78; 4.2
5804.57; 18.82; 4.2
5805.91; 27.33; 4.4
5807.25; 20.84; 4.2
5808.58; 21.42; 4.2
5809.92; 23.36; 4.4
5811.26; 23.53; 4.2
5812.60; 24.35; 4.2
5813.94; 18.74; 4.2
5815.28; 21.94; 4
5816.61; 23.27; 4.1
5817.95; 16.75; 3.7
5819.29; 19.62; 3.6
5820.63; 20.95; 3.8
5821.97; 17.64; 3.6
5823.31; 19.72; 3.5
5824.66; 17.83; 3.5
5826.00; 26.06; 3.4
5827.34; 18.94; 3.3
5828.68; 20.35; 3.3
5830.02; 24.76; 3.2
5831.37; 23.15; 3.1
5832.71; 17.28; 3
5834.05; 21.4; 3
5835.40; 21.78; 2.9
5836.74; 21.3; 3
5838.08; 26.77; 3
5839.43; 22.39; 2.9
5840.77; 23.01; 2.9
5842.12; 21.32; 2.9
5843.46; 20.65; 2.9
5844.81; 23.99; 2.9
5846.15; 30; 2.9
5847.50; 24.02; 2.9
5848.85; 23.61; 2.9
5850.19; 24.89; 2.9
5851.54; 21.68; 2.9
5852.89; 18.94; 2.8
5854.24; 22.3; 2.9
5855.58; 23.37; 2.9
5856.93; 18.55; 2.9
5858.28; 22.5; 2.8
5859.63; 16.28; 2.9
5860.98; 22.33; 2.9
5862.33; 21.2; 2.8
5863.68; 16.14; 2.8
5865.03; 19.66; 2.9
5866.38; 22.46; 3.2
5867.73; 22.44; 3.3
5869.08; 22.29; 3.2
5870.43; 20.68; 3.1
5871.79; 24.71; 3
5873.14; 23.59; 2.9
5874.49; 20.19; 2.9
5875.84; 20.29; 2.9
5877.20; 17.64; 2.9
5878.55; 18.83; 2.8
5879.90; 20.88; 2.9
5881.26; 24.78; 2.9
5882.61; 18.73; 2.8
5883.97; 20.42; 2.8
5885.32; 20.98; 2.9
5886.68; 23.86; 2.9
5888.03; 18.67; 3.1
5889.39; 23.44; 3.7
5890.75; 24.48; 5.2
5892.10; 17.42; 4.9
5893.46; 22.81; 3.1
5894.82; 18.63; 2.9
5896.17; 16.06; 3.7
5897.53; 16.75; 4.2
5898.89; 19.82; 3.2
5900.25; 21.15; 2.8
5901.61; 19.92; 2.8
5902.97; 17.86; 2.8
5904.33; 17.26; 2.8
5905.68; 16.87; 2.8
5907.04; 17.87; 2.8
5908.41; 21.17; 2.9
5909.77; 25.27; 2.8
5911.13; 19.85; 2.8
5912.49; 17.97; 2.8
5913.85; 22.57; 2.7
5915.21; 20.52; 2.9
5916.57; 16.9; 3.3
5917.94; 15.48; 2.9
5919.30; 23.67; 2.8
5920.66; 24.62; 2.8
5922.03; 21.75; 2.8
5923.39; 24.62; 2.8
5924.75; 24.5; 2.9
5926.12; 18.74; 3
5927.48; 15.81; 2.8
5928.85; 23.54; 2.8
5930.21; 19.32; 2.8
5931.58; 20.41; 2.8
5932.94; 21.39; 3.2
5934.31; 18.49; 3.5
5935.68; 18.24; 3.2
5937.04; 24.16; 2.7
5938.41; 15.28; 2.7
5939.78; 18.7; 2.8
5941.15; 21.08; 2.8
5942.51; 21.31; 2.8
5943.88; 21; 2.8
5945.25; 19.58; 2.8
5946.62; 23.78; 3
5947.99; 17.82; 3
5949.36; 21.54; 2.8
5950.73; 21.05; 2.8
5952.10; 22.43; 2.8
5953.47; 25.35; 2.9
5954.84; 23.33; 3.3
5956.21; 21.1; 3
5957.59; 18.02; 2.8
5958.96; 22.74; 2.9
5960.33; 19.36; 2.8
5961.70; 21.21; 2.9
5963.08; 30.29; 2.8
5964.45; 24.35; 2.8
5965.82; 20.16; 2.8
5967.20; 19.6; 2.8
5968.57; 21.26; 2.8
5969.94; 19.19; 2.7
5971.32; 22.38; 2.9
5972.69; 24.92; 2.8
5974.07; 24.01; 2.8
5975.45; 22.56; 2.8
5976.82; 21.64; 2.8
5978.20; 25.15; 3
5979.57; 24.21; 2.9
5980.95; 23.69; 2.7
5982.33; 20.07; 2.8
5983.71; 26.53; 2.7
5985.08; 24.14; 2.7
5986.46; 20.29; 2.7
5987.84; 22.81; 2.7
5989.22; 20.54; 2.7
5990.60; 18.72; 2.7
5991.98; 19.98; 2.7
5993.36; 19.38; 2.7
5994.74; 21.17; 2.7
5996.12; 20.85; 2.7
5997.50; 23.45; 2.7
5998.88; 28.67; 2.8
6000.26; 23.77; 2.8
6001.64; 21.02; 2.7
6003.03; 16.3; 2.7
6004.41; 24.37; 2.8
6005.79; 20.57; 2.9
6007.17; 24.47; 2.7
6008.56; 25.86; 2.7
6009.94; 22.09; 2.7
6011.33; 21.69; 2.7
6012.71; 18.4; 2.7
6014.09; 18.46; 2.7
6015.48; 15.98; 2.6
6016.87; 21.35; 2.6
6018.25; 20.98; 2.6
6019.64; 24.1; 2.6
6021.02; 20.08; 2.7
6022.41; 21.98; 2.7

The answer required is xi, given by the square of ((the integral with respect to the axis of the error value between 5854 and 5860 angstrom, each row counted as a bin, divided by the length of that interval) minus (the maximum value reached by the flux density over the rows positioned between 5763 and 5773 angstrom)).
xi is 487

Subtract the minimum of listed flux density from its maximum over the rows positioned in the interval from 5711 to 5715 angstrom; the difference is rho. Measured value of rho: 4.8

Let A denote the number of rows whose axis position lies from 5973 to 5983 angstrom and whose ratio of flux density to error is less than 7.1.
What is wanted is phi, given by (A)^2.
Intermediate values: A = 0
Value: 0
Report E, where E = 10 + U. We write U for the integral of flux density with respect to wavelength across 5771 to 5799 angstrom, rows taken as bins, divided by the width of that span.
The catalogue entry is 31.2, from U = 21.24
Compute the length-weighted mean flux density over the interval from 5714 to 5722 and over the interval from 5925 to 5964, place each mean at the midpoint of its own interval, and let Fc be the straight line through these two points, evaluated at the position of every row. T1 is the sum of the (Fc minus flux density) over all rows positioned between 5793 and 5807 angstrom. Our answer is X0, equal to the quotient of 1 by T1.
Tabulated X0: 0.08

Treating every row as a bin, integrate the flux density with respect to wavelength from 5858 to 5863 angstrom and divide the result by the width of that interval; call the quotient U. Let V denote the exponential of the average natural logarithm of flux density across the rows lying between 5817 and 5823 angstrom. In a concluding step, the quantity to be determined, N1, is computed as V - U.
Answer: -1.7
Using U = 20.4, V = 18.7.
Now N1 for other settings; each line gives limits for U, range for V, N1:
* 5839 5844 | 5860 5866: -2.2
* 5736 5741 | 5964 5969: -1.3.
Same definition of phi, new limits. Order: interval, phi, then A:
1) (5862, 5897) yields 289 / 17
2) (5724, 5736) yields 81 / 9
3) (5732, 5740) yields 36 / 6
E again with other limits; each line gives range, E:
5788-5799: 30.8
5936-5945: 30.2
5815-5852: 32.0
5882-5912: 30.0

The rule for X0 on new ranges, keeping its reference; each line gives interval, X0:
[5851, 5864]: 0.07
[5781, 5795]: 0.05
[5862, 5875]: 0.25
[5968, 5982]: -0.04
